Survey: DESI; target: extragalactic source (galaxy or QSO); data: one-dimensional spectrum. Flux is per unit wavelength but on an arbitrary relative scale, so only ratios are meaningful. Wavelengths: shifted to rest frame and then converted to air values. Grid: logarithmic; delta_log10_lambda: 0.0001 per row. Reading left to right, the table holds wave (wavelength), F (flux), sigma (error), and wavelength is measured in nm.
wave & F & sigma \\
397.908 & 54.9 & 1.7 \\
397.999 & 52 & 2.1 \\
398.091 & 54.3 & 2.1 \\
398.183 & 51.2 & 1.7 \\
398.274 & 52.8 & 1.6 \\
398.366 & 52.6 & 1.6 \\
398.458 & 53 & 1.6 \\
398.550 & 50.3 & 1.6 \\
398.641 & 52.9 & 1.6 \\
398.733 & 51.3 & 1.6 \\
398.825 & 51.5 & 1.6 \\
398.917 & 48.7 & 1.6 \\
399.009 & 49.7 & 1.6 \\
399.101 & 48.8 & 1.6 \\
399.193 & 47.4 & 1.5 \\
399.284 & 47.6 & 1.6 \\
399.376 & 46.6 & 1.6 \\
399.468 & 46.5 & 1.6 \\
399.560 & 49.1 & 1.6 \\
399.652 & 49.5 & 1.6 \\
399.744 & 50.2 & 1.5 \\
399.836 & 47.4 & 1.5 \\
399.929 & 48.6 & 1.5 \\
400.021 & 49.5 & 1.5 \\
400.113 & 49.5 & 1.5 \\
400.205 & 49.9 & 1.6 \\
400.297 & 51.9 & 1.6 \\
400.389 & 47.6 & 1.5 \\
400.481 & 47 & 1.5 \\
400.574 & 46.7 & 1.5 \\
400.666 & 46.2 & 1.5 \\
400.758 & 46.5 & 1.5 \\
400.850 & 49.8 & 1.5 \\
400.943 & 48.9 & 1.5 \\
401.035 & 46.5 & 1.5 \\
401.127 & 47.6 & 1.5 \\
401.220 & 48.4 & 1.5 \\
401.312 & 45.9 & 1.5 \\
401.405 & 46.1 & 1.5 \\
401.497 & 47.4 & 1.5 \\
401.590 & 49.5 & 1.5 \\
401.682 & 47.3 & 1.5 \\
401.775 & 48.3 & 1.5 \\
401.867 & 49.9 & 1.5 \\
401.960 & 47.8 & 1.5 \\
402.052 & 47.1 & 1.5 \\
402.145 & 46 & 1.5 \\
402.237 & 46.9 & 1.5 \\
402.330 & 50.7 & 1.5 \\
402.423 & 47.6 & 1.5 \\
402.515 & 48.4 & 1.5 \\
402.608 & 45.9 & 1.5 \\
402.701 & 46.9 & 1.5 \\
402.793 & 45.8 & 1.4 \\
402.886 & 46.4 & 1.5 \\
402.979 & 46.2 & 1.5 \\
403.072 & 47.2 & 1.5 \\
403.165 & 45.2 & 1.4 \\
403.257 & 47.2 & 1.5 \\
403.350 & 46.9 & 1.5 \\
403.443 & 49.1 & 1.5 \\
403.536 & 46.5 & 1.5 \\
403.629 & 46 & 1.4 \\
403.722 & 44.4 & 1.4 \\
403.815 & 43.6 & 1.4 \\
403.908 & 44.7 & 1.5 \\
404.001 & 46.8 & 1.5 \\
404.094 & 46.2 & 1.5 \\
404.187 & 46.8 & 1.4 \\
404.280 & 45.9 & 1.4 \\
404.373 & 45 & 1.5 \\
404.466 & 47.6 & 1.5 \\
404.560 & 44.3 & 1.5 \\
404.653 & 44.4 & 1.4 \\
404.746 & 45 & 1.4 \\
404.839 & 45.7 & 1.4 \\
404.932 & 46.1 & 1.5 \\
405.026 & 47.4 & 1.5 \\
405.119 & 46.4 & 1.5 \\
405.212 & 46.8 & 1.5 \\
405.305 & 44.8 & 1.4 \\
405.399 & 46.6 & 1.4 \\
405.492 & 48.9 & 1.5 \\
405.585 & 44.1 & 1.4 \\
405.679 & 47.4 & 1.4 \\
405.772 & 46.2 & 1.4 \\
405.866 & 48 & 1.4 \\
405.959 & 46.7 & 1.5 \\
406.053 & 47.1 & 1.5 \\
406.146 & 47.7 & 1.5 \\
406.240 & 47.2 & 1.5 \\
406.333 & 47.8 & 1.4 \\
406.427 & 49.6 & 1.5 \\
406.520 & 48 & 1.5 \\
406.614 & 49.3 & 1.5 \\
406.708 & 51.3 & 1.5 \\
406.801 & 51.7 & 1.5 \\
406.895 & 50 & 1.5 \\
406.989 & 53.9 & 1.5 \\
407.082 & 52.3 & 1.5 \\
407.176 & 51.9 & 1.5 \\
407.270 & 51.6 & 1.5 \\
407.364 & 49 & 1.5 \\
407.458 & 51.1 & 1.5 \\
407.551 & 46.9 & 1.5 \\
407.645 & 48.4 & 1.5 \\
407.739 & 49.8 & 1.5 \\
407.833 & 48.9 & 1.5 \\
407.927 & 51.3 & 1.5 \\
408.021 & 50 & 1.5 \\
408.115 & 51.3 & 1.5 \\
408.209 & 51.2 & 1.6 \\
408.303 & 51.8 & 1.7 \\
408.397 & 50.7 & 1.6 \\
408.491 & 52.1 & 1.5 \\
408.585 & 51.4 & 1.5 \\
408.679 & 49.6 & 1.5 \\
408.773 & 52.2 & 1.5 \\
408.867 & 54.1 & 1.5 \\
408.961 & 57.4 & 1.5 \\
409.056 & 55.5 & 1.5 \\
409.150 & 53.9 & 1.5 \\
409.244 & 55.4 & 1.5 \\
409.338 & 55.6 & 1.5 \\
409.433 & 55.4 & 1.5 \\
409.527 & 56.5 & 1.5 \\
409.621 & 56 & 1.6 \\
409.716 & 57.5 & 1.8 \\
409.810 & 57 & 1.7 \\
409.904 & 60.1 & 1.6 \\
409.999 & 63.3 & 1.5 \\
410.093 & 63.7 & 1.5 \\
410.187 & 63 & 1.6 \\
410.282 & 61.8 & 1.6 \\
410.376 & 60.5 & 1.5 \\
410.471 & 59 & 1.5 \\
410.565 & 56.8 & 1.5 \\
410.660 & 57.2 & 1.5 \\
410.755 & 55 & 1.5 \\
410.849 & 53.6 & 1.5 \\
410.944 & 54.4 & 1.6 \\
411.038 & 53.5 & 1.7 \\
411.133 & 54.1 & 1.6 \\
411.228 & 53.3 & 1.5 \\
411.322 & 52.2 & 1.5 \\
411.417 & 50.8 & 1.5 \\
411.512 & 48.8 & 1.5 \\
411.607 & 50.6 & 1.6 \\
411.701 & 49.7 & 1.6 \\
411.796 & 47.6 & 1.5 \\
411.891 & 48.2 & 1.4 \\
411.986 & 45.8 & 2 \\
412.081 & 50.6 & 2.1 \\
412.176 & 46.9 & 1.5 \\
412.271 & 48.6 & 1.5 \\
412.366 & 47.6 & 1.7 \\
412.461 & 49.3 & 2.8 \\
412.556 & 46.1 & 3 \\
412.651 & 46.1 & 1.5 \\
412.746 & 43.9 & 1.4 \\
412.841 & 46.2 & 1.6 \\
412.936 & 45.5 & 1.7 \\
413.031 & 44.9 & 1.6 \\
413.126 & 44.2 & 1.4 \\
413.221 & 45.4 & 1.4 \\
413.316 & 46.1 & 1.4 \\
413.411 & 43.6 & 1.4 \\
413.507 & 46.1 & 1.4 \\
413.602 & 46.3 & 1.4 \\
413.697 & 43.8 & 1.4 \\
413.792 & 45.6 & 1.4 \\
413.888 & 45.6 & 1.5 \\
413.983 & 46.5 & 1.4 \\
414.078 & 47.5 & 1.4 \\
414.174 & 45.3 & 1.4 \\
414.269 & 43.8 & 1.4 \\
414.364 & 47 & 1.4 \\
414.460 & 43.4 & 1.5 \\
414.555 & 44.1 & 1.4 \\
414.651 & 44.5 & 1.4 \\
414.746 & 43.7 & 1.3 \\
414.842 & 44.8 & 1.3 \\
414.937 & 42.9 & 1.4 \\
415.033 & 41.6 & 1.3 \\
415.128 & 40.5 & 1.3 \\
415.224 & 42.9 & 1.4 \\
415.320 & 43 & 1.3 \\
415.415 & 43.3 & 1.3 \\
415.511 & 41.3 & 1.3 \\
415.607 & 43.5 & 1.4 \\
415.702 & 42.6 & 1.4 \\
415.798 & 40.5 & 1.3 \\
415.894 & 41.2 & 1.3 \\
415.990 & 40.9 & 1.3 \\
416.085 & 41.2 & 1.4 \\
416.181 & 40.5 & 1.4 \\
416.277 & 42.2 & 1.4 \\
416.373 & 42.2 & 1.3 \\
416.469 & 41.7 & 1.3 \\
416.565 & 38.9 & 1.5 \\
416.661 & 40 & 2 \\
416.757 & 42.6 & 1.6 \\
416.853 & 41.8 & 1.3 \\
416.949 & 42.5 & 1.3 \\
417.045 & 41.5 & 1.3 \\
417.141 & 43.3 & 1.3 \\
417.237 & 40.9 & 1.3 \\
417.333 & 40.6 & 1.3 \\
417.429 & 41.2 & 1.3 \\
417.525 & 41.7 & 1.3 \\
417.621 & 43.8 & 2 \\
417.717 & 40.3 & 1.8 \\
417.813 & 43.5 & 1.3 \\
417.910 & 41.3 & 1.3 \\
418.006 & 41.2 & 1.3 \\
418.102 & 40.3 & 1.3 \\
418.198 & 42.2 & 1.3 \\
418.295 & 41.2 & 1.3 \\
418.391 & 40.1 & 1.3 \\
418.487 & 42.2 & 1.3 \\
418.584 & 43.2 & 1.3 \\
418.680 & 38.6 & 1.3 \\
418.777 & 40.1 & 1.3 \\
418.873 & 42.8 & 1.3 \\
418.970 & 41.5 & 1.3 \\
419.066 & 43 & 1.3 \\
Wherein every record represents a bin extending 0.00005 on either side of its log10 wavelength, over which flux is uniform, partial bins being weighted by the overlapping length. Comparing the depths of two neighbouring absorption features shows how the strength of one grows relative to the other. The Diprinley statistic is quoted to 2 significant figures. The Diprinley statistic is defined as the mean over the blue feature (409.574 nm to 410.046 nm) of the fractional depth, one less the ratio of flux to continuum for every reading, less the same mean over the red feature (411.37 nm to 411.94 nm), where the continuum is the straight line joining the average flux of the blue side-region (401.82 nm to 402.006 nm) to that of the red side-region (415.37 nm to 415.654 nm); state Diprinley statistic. -0.19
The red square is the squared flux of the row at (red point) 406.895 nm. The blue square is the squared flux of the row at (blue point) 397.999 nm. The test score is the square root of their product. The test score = 2600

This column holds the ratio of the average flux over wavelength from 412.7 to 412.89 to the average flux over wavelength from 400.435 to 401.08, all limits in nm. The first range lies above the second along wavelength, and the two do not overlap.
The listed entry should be 0.95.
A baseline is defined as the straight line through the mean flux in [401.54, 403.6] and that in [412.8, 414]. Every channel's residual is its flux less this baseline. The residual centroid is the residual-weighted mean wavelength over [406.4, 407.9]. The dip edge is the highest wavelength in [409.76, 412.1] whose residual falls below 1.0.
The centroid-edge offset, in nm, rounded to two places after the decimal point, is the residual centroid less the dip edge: -4.89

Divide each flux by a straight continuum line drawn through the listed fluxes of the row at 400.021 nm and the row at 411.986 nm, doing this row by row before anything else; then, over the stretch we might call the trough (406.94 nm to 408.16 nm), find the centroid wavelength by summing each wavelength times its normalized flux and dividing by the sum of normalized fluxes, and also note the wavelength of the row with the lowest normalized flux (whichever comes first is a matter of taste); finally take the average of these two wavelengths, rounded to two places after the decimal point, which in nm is 407.55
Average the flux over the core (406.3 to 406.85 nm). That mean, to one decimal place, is 49.6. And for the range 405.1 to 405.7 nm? 46.4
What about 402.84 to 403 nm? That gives 46.3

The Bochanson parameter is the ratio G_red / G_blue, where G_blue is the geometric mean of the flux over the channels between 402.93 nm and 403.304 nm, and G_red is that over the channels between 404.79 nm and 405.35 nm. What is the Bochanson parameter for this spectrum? 0.99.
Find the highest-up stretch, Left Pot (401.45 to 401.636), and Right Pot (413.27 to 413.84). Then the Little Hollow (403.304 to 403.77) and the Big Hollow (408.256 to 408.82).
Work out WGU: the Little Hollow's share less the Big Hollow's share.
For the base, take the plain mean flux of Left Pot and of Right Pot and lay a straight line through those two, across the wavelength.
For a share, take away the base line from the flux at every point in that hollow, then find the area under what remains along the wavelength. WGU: -3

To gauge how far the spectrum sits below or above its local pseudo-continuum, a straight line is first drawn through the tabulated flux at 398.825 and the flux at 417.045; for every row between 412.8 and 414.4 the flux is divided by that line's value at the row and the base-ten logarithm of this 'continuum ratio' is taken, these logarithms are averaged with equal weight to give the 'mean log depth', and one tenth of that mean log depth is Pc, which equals 0.002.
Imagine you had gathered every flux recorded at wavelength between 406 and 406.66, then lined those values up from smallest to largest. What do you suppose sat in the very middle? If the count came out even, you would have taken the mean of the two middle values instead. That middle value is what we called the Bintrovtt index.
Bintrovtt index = 47.8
